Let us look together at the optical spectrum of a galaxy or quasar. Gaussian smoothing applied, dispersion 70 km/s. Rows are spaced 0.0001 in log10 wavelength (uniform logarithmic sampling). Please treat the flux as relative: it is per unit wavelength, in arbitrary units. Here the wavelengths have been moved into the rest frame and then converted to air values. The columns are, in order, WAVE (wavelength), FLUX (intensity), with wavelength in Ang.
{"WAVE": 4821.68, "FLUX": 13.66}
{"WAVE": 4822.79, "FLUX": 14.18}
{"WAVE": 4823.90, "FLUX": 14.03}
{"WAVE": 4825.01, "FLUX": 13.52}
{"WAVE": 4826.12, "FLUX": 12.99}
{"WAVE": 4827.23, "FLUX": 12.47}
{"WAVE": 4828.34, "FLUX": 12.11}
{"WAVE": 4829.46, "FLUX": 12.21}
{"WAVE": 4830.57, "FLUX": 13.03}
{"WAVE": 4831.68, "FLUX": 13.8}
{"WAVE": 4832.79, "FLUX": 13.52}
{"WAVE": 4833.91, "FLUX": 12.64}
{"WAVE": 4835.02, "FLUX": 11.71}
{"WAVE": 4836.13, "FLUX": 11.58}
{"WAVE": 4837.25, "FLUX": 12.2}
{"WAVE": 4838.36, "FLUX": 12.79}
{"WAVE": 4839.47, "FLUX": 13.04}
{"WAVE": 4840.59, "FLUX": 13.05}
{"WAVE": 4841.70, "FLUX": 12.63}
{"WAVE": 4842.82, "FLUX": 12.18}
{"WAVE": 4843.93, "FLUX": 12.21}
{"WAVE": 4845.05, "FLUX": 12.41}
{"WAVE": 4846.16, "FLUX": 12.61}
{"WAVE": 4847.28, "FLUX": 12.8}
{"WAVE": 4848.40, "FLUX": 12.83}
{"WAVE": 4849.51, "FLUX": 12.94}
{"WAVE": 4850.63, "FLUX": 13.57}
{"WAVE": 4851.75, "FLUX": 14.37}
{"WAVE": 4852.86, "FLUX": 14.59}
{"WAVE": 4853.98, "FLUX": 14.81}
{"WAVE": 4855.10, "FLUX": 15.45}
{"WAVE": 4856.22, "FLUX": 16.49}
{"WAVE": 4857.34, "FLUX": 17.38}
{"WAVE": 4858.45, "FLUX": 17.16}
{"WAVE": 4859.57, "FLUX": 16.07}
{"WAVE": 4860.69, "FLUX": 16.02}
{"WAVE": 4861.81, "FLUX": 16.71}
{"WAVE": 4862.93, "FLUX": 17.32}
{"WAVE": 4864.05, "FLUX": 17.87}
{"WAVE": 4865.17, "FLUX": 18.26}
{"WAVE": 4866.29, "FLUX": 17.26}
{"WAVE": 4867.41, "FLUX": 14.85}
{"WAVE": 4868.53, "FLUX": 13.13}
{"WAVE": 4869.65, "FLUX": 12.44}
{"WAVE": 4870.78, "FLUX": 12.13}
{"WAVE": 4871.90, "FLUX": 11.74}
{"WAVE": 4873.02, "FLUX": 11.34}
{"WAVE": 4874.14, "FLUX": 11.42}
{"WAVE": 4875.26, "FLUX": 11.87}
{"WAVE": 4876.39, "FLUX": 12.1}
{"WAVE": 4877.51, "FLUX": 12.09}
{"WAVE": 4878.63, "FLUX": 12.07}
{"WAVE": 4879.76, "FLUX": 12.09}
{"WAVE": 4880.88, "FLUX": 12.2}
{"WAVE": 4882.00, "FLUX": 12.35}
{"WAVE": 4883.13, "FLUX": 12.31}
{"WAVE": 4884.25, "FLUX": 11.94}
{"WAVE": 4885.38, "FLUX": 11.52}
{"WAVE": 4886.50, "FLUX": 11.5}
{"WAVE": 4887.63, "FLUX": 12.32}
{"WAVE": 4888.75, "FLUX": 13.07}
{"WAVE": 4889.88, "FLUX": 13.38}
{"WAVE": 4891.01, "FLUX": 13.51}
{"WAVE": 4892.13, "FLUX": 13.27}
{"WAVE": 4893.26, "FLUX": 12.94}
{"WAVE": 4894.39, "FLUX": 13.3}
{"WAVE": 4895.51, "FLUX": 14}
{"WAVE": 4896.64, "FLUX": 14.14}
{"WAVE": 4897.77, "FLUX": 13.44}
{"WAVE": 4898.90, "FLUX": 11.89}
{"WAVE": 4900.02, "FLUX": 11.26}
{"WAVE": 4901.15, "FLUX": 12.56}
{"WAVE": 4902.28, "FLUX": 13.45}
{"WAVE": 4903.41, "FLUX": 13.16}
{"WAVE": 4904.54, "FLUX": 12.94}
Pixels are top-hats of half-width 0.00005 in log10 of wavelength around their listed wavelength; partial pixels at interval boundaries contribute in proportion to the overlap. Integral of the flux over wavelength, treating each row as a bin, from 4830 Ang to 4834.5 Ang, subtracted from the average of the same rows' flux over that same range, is -46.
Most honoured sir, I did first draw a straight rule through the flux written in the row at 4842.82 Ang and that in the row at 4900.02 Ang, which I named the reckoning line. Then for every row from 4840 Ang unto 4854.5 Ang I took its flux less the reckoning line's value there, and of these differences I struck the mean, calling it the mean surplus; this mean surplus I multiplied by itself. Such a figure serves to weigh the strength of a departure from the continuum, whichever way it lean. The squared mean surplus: 1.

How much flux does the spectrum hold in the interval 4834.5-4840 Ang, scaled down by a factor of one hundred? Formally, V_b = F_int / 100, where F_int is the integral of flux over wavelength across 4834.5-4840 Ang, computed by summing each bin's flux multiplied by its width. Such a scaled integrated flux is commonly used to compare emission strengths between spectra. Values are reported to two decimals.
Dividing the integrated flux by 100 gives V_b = 0.68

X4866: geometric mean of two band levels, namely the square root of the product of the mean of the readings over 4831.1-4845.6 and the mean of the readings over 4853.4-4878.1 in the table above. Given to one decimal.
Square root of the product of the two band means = 13.6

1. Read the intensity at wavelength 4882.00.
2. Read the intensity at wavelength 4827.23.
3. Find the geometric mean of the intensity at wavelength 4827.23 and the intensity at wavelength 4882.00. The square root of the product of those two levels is 12.4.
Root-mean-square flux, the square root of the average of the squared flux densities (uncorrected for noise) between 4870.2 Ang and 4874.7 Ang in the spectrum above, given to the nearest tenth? 11.7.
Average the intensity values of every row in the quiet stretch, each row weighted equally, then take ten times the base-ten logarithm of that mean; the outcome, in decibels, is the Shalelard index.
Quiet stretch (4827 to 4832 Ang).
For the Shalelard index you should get 11.0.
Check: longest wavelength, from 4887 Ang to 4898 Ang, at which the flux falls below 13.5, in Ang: 4897.77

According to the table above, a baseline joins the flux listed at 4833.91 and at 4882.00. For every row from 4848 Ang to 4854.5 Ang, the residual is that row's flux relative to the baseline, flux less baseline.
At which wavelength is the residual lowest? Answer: 4848.40 Ang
